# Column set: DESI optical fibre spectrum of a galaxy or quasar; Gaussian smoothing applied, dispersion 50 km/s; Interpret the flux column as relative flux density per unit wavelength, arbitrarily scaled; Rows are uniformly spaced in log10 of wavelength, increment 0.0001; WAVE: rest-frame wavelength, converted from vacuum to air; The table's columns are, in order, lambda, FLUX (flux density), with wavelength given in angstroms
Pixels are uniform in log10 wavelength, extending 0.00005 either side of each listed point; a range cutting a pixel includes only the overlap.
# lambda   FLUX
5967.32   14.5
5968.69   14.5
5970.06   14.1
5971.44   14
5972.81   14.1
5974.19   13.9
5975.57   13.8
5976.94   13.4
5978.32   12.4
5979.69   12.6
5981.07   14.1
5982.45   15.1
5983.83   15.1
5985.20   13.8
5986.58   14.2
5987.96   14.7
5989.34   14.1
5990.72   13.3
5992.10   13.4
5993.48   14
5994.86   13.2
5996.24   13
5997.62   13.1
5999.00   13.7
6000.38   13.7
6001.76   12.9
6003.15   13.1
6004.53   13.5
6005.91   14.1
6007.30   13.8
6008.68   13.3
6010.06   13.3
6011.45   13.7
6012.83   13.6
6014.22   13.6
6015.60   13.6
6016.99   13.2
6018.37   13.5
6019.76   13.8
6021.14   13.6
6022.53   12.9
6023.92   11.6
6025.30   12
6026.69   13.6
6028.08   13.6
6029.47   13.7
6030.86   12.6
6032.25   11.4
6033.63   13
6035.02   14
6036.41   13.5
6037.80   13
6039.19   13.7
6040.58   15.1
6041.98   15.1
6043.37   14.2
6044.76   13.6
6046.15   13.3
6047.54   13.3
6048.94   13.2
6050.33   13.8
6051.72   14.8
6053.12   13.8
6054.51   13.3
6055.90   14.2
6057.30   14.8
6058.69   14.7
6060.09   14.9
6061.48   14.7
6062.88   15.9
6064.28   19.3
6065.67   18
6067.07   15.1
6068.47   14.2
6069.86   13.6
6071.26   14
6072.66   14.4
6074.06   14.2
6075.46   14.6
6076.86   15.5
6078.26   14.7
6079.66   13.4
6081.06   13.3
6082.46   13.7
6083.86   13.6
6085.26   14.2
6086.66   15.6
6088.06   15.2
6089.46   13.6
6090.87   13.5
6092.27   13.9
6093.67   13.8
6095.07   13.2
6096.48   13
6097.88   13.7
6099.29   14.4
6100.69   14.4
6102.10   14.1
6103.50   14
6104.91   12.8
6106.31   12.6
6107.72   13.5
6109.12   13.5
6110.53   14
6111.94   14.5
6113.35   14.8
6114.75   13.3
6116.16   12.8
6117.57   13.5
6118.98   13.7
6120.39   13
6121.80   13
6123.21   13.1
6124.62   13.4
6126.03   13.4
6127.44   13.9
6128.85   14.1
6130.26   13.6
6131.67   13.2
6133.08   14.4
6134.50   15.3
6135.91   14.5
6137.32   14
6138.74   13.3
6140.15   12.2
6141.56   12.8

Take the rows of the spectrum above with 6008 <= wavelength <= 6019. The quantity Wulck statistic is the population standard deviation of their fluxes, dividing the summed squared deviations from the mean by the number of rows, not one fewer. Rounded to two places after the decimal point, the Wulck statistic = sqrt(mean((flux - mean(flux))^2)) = 0.17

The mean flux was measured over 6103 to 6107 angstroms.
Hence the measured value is 13.1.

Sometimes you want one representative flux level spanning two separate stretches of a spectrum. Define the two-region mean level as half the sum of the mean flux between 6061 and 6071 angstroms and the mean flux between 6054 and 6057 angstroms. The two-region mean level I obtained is 14.8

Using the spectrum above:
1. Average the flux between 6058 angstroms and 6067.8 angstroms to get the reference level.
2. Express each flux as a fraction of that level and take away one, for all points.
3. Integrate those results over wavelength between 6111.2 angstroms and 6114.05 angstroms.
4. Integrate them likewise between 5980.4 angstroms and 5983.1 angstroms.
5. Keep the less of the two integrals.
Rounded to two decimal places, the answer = -0.25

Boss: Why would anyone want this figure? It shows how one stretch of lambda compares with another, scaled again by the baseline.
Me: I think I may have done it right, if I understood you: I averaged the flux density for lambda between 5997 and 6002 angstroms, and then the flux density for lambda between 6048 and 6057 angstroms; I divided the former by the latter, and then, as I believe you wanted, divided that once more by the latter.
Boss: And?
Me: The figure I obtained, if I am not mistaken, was 0.070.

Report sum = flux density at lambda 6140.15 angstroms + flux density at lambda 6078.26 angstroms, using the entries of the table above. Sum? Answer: 26.9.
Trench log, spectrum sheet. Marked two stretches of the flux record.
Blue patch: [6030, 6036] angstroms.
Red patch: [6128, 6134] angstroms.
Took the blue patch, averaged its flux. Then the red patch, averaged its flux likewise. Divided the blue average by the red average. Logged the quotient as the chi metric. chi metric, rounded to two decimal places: 0.92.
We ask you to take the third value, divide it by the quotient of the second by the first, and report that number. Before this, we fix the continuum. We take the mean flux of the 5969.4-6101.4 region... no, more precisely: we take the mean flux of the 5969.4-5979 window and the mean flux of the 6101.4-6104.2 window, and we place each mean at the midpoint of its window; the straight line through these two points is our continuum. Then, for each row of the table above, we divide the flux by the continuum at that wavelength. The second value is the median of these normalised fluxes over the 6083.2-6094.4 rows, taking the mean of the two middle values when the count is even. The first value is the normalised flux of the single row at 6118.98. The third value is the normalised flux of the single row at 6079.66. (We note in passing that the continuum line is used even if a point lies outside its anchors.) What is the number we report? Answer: 0.94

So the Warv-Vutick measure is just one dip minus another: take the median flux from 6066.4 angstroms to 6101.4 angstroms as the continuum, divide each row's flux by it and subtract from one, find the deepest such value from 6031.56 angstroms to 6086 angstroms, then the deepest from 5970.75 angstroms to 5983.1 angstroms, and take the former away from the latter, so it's -0.071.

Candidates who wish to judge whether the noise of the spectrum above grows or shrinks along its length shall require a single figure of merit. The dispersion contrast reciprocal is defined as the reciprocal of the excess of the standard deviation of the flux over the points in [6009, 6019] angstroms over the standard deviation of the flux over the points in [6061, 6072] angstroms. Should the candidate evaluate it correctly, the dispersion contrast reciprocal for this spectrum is -1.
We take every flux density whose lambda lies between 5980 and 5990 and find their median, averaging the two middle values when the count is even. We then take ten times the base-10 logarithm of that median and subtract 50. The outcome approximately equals -38.5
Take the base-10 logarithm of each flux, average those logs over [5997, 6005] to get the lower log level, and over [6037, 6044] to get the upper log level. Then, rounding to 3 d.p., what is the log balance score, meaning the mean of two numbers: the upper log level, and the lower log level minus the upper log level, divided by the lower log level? 0.564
